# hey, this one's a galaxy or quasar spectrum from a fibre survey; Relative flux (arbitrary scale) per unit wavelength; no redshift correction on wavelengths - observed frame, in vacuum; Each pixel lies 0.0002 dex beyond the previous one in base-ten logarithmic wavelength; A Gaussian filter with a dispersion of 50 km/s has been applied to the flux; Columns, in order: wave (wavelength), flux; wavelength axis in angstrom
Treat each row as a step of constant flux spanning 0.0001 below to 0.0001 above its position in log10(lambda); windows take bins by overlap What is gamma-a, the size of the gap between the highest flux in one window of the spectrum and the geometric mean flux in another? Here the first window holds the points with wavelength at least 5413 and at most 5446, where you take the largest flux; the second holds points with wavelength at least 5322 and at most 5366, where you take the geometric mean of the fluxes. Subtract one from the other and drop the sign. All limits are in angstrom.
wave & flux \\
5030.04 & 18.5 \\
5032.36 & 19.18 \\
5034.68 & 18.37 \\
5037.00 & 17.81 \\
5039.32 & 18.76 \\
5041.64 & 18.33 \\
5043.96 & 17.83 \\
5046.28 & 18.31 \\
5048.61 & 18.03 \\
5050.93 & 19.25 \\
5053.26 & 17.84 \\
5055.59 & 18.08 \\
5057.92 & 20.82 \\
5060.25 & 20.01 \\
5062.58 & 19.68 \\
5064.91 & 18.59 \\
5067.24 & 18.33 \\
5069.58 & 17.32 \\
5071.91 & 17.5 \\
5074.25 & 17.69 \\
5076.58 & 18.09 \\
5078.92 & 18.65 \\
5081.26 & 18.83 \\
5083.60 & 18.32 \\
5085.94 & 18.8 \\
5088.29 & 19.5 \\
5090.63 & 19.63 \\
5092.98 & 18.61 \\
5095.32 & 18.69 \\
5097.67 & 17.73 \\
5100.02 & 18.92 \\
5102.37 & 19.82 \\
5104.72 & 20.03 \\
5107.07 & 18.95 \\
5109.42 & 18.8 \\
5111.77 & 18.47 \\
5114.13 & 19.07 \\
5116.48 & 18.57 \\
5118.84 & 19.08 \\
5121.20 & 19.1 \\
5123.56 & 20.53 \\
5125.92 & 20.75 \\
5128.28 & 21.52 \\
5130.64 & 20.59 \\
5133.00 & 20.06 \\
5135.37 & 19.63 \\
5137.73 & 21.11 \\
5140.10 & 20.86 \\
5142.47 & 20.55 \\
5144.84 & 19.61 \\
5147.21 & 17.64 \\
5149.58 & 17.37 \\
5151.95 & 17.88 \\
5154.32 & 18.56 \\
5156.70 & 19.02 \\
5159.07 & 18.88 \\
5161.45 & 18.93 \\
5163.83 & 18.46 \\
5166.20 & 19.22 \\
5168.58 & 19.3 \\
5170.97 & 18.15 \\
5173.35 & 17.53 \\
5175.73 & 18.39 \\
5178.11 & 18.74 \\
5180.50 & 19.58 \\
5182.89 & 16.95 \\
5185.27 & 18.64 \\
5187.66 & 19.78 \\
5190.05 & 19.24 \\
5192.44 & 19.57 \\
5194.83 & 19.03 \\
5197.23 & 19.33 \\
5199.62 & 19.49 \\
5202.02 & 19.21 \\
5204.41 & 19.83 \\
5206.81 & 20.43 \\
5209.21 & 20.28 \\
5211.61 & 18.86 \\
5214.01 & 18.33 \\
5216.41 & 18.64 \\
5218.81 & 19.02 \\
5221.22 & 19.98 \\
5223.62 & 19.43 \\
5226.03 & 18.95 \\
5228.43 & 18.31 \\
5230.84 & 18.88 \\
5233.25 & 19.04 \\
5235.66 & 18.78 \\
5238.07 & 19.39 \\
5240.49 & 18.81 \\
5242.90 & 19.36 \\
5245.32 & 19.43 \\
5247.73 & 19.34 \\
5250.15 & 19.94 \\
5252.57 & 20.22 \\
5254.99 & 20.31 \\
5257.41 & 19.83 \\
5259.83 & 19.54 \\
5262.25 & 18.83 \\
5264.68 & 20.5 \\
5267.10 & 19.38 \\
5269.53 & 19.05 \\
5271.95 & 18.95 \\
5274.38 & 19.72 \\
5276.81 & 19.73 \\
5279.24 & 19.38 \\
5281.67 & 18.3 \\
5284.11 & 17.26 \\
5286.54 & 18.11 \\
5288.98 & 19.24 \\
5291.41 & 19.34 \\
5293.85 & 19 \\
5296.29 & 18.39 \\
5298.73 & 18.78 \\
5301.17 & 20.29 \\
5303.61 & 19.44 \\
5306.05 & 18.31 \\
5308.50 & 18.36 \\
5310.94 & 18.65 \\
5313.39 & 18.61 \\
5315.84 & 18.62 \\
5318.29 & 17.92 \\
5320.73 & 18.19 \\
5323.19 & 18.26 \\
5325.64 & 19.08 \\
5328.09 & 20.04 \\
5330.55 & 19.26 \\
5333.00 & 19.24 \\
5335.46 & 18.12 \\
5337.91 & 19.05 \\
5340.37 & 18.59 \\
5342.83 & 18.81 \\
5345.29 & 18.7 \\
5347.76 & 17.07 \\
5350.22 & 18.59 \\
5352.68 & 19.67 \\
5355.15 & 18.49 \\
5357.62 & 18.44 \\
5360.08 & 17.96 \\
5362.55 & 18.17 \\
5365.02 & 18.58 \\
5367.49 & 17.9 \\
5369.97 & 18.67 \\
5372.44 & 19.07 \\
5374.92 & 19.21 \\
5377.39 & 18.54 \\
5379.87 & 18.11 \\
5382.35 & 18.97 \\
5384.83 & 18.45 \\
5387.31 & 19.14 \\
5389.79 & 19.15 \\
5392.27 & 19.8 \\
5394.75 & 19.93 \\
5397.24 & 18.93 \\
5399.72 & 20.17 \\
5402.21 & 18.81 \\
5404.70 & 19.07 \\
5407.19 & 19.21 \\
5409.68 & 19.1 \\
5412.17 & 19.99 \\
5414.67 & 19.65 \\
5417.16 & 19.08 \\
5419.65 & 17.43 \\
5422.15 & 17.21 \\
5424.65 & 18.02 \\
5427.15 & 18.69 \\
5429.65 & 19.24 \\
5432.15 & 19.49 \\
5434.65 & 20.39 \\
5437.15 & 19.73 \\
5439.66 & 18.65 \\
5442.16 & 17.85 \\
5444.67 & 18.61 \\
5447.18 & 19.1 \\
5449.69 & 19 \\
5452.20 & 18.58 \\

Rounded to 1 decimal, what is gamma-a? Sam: 1.7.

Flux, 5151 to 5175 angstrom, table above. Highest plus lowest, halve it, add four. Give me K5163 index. 22.4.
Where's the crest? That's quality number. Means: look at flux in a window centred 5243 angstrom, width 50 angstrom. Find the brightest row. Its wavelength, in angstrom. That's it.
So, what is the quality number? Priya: 5264.68 angstrom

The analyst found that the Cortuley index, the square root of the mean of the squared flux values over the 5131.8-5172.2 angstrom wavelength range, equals 19.2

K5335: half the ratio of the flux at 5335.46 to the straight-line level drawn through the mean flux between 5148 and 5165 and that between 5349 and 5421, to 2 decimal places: 0.48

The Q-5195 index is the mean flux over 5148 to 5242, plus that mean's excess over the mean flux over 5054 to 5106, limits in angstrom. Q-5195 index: 19.1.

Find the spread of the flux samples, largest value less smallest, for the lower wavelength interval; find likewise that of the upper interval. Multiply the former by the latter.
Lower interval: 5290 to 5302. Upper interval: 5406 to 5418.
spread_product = 1.7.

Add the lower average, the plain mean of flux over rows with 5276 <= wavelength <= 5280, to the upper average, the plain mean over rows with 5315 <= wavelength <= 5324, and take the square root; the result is 6.15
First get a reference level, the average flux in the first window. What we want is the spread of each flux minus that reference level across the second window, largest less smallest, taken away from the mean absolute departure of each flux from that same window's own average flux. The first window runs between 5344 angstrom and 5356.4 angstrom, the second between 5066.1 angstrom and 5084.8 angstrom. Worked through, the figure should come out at -1.1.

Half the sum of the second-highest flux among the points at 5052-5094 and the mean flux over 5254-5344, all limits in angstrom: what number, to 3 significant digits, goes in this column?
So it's 19.5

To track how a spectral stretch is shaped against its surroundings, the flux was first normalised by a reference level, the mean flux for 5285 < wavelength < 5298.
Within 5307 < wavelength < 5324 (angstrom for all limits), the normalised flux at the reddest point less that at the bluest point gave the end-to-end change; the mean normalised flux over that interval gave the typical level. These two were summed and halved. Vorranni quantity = 0.49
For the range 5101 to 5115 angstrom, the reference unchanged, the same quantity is 0.49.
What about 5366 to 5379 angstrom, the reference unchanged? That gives 0.51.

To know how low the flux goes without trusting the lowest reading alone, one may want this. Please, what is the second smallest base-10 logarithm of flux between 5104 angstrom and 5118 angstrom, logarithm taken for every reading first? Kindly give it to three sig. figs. 1.27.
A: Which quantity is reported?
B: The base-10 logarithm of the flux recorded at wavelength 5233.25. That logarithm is 1.28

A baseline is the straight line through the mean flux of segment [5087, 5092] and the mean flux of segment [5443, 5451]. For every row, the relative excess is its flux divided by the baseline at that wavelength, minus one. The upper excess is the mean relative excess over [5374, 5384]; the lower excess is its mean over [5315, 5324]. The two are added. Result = -0.06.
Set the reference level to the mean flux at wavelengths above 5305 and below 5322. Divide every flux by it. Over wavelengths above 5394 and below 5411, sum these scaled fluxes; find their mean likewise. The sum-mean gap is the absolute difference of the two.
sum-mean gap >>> 6.3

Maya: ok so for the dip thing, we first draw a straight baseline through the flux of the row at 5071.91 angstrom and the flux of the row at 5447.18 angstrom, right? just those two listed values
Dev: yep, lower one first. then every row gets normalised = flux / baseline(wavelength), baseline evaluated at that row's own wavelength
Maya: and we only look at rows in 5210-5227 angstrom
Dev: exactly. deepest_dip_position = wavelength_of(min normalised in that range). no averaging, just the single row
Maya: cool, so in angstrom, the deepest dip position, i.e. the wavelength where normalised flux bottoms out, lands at 5214.01 angstrom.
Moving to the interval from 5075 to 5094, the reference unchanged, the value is 5076.58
